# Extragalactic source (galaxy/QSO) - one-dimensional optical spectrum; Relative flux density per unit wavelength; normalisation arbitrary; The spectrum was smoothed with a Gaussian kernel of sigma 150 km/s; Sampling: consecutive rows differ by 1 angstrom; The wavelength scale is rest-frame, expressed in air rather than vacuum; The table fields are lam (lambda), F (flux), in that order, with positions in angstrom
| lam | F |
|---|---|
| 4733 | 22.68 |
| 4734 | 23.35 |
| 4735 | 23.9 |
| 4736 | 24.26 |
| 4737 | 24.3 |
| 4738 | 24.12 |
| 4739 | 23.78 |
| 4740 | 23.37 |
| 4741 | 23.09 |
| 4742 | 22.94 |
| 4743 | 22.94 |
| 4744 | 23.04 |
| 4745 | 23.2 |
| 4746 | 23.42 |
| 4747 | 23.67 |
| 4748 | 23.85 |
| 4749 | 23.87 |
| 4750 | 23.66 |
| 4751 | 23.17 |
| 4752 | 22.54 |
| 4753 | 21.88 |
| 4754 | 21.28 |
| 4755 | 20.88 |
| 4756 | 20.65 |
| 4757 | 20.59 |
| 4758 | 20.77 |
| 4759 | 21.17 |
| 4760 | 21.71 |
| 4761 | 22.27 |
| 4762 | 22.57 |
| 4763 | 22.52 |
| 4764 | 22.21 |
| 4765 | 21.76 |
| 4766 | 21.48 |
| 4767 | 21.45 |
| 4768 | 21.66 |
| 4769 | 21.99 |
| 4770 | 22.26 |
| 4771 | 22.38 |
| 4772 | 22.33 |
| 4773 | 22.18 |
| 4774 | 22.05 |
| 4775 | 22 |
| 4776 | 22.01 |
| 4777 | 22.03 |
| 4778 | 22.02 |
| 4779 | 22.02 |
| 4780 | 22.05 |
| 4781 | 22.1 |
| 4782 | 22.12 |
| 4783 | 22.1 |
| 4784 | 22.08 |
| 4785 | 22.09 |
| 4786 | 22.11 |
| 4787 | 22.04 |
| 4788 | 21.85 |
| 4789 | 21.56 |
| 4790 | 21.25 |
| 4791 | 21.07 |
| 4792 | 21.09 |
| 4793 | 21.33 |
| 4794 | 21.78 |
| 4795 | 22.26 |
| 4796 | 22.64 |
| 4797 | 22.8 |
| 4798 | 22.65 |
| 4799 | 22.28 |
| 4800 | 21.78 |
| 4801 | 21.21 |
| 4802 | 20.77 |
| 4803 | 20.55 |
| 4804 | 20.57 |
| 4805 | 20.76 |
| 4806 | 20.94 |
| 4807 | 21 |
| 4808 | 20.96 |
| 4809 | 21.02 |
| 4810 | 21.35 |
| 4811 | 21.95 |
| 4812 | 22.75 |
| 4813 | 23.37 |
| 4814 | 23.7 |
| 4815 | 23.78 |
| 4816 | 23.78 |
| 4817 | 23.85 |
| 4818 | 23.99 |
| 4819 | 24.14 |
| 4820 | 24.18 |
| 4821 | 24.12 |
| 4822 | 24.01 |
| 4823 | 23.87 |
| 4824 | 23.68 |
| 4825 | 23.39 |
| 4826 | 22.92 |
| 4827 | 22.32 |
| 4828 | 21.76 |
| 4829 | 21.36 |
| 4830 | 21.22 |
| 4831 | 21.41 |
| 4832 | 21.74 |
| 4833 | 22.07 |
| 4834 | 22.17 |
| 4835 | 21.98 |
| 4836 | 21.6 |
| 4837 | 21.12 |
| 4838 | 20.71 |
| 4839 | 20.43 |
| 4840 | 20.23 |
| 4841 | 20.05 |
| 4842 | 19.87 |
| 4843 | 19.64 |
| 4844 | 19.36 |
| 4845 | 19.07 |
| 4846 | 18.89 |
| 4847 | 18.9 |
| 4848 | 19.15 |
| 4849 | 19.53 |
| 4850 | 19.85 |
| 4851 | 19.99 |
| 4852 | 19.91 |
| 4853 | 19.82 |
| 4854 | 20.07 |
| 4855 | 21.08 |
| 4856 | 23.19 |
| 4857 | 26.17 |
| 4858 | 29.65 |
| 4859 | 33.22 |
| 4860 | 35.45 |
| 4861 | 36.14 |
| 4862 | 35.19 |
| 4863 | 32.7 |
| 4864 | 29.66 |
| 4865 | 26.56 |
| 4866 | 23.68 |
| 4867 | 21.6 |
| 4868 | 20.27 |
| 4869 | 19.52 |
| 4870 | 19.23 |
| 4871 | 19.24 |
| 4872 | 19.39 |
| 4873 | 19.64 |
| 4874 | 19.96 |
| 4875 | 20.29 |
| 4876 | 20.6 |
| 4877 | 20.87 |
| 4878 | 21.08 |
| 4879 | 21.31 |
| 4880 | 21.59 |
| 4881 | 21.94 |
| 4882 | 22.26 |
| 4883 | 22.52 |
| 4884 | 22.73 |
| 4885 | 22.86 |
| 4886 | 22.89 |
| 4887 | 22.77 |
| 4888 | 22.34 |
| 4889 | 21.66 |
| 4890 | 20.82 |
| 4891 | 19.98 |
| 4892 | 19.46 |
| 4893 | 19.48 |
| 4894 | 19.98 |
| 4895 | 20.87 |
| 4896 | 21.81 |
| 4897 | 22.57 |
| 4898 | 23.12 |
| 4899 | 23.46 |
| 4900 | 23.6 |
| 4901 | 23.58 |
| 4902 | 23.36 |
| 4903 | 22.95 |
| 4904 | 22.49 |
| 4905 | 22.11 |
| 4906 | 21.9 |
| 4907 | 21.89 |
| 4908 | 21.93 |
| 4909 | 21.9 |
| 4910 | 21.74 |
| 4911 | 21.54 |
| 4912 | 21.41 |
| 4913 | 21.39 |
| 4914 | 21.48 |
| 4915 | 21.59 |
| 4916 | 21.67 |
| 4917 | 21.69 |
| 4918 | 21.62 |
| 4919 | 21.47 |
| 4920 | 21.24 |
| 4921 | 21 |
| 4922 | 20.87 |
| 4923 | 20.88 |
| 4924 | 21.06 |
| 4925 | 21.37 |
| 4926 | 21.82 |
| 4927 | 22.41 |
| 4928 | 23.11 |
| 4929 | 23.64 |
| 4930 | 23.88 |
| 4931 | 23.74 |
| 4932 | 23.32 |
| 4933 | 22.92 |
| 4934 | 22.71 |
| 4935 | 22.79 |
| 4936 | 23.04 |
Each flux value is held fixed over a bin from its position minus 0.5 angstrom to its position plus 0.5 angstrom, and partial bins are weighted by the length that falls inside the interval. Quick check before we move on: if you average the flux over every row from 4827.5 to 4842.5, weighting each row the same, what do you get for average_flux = 21.2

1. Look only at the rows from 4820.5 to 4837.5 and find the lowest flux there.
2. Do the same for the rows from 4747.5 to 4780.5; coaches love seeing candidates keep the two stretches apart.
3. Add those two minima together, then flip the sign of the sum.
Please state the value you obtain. -41.7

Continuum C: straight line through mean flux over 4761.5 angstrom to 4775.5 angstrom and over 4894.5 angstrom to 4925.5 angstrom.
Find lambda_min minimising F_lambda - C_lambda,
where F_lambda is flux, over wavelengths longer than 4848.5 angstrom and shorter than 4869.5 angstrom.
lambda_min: 4849 angstrom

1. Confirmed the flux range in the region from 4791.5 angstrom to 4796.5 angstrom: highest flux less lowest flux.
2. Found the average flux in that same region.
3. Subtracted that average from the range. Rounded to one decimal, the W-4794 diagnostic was -20.3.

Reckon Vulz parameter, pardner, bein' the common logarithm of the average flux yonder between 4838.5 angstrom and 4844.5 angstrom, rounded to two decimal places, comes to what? 1.30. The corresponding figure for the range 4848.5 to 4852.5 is 1.30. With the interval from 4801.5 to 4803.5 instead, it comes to 1.32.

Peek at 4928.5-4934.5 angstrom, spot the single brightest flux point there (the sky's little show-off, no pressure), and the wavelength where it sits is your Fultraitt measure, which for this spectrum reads 4930 angstrom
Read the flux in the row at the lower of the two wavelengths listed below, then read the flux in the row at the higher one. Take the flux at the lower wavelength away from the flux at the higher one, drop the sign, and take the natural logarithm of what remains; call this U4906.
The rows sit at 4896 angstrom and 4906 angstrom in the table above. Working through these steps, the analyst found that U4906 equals -2.4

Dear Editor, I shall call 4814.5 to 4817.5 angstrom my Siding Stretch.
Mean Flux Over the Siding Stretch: 23.8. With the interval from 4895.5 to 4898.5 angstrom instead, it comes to 22.5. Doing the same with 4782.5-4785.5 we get 22.1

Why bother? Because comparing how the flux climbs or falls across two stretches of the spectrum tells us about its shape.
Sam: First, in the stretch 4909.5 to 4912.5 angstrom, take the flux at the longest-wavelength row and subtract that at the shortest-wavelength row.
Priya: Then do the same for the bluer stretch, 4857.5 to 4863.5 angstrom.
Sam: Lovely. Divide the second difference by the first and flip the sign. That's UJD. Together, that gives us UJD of 9.2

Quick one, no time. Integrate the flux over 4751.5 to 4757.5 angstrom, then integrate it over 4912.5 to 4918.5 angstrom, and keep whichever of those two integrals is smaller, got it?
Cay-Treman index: 128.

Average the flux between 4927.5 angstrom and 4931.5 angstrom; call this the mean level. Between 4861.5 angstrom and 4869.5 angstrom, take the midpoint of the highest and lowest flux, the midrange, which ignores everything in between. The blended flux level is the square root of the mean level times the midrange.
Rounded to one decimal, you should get 25.4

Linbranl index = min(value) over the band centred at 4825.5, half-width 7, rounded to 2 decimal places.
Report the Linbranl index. 21.22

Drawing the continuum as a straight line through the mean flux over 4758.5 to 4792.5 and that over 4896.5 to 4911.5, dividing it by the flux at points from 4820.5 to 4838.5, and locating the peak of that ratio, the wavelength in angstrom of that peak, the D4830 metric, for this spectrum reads 4838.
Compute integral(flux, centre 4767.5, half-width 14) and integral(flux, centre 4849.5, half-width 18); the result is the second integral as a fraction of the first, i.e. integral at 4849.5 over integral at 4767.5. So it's 1.4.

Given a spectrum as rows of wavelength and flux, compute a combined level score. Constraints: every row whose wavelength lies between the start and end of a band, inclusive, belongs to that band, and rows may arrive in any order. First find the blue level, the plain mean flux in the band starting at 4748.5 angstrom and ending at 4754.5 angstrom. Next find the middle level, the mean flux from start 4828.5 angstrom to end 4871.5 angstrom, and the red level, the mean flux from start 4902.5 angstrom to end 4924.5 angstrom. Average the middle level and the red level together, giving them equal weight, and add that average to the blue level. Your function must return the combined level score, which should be 45.0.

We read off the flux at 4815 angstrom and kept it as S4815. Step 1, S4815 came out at 23.78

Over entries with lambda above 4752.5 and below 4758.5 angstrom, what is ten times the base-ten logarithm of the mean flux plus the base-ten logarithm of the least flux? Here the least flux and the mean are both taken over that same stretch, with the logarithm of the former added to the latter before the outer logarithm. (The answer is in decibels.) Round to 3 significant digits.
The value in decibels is 13.5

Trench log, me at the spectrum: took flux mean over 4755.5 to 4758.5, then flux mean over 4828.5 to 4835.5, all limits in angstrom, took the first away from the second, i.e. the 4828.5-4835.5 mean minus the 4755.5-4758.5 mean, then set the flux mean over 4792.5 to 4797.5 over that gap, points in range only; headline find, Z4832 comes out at 21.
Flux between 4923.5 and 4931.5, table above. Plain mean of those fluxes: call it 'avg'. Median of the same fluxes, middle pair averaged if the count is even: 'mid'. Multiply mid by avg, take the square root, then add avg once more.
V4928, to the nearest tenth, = 45.3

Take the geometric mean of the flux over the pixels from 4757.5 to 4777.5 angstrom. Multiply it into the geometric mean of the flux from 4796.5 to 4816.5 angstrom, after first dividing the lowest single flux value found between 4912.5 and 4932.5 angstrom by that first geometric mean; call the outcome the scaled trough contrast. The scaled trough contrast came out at 20.8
